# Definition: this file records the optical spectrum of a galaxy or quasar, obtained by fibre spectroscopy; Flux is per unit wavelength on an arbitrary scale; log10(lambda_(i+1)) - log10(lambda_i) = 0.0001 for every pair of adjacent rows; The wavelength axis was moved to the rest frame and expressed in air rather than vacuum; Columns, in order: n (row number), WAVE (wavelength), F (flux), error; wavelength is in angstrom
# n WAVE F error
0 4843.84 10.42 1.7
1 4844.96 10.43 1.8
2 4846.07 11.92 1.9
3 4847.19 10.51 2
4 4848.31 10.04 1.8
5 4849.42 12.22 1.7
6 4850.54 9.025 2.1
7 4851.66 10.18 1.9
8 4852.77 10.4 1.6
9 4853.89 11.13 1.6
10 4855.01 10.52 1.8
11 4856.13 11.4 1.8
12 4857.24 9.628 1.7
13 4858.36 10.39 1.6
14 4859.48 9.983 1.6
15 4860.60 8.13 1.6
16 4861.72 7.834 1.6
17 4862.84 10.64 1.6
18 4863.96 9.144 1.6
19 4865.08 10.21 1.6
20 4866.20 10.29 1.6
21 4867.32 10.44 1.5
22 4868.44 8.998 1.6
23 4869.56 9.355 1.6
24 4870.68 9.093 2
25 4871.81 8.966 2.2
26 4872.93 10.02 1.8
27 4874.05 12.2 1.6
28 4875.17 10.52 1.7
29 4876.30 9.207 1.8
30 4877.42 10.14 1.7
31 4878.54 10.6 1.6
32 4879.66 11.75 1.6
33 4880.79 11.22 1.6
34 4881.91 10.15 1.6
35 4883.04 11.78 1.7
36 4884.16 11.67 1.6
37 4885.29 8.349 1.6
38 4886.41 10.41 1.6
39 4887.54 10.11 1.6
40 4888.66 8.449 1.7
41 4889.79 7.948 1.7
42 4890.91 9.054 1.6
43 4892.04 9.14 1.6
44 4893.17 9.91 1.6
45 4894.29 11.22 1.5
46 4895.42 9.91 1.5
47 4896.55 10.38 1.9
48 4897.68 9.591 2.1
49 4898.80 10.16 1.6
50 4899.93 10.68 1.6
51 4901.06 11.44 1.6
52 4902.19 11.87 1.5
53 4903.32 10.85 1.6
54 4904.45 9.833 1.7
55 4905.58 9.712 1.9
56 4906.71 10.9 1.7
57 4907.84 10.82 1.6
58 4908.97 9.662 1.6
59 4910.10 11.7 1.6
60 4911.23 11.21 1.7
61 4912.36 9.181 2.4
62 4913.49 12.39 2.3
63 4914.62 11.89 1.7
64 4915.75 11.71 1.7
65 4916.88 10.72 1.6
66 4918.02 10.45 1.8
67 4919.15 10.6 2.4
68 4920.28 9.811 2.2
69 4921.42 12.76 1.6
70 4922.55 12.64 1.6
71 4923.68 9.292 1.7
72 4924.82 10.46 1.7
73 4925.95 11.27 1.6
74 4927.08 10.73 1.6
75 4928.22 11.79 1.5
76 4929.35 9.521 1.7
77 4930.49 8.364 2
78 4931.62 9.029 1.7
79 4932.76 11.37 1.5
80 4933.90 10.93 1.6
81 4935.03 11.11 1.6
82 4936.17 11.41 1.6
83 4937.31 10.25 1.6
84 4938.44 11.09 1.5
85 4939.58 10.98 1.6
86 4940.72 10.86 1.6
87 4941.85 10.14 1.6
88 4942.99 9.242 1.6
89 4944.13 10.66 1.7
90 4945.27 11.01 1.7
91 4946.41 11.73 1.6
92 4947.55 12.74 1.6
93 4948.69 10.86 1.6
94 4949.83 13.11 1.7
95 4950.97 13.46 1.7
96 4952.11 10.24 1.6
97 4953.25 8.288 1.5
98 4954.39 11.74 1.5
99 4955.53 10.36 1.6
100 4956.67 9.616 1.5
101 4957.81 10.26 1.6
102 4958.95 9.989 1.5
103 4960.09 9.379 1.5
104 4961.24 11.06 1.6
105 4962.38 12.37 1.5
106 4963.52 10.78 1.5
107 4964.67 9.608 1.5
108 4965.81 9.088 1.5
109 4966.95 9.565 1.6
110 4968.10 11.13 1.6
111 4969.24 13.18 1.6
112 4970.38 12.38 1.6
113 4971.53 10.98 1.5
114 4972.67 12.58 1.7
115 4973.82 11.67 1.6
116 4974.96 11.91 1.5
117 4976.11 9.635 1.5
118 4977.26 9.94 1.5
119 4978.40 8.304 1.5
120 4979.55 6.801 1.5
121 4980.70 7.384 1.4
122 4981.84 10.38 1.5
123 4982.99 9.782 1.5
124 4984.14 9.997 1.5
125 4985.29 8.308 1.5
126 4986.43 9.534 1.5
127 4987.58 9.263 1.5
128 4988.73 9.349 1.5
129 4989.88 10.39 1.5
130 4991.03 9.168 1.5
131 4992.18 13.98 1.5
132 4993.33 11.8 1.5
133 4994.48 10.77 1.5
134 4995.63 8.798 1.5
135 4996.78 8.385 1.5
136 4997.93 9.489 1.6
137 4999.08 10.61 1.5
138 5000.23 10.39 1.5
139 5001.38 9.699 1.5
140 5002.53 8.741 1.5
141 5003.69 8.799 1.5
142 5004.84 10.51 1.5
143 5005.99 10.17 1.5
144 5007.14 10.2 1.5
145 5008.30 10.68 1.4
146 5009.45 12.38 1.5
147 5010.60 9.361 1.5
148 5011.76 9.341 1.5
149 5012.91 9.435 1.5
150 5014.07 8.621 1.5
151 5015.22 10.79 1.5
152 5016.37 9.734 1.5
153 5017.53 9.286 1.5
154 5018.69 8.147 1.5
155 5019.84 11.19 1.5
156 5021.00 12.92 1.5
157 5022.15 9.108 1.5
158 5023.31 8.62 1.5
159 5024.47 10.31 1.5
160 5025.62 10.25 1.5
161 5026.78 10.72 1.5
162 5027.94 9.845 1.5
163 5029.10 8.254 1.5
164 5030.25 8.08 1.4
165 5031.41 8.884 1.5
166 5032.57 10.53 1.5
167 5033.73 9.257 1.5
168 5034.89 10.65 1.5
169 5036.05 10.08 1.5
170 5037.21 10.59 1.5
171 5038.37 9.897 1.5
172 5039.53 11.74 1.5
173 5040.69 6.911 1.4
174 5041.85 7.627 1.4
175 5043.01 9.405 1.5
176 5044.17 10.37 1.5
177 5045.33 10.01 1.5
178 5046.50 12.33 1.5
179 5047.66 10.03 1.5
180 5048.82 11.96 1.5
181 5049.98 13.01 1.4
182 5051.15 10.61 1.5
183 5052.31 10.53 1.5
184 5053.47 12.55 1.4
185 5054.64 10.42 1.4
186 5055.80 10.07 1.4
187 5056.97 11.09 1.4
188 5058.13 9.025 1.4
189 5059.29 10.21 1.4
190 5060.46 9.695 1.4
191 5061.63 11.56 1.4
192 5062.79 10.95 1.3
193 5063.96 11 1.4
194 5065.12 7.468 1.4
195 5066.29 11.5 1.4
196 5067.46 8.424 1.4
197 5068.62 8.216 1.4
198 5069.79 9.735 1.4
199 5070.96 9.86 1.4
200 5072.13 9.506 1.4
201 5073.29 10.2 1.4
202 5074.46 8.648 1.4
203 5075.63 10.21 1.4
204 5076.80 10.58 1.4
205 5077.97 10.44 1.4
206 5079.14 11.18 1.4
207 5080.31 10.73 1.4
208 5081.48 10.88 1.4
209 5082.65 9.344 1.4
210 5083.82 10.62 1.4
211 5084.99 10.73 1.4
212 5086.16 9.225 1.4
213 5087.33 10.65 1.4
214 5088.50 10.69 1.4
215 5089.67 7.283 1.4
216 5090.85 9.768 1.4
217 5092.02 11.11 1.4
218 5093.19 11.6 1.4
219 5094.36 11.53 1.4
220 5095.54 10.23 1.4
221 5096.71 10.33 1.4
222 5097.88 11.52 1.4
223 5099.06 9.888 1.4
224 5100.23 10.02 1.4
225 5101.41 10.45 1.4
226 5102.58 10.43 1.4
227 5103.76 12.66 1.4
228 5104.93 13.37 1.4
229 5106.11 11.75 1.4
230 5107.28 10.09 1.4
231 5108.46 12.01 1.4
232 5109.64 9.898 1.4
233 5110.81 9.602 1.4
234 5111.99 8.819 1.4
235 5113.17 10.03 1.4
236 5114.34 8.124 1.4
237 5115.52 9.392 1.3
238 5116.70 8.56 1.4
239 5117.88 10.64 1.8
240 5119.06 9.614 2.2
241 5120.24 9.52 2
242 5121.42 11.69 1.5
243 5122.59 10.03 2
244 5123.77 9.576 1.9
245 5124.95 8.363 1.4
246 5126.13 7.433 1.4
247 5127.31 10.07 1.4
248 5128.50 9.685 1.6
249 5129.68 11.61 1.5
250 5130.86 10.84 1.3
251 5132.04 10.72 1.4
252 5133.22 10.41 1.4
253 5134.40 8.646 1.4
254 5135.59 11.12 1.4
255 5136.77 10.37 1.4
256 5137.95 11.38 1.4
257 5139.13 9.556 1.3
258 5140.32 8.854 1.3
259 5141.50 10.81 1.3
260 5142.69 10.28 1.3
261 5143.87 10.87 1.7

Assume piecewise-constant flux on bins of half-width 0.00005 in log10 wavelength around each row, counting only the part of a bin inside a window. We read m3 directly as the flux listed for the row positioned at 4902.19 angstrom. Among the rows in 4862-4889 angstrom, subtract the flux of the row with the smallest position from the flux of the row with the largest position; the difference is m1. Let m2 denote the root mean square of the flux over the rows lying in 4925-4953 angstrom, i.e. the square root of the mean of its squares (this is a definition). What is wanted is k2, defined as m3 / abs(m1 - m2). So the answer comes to 0.90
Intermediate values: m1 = -2.2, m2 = 11.0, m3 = 11.87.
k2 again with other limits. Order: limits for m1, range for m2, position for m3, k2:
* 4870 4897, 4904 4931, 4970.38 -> 1.30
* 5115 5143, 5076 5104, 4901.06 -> 1.18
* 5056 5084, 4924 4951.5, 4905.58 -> 0.85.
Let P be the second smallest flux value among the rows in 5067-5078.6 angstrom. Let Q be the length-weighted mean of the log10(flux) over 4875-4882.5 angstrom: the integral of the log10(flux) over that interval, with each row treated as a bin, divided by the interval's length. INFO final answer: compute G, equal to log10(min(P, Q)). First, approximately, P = 8.424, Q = 1.02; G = 0.009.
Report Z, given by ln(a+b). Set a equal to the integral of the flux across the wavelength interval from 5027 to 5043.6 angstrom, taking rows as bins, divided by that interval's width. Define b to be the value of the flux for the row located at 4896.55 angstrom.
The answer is 2.99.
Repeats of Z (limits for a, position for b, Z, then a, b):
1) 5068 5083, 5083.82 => 3.02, 10.0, 10.62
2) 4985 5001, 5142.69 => 3.01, 10.0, 10.28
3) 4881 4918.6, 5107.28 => 3.02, 10.4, 10.09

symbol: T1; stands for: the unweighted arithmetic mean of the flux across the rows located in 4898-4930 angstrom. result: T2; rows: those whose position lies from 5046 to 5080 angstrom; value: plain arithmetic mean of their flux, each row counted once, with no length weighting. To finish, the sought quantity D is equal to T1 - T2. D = 0.479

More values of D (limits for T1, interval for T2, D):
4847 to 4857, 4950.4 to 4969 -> 0.169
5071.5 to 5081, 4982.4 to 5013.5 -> 0.212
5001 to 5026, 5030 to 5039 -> 0.176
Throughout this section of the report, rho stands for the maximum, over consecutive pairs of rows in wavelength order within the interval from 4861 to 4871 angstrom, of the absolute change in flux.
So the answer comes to 2.8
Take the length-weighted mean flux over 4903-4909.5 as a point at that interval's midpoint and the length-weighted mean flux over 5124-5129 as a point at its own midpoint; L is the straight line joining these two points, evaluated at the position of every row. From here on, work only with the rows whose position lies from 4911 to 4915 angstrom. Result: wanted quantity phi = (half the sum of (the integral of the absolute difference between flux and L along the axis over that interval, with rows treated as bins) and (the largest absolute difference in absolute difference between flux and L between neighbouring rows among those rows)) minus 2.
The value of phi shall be 1.5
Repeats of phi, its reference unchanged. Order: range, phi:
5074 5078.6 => 0.6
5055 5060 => 1.0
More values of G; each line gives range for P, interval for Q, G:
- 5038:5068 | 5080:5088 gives 0.005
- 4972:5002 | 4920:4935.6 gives 0.011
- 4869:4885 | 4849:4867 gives 0.000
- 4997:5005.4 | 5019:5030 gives -0.001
